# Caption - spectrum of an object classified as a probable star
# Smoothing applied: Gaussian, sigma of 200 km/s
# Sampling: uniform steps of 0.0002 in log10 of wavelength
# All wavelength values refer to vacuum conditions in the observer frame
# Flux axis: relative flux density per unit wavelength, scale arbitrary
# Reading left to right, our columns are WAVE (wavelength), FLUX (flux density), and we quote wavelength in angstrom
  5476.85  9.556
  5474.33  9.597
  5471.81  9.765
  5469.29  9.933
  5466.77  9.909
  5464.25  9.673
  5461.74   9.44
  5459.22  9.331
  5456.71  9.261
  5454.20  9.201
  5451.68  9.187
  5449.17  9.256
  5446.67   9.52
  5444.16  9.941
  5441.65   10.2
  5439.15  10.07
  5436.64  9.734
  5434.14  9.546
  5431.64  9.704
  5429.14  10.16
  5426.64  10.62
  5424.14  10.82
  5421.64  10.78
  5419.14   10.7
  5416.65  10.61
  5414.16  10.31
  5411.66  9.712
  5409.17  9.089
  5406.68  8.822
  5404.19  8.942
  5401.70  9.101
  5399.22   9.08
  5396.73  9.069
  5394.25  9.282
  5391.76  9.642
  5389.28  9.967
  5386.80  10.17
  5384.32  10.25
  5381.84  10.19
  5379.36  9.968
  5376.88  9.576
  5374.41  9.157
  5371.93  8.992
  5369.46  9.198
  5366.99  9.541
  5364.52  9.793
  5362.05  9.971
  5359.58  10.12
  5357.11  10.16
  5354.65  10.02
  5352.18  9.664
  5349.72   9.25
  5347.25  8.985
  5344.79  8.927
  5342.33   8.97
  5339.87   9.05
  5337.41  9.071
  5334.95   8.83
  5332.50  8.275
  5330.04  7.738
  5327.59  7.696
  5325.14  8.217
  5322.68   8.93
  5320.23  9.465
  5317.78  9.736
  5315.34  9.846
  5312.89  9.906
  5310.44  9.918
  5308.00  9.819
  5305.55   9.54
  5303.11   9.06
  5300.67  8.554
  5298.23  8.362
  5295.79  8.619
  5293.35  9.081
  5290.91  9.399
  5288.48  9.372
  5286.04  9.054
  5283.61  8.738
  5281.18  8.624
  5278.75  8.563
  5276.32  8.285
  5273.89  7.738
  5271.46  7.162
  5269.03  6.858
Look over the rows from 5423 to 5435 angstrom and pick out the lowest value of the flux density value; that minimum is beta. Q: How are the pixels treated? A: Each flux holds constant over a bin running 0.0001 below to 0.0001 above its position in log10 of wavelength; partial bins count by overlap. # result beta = 9.546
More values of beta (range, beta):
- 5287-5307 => 8.362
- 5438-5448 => 9.52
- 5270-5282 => 7.162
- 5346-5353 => 8.985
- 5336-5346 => 8.927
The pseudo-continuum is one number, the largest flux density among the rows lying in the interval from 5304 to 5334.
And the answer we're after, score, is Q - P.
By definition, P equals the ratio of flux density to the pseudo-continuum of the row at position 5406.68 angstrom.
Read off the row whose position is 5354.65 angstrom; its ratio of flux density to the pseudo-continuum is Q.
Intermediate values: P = 0.89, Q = 1.01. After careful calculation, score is 0.12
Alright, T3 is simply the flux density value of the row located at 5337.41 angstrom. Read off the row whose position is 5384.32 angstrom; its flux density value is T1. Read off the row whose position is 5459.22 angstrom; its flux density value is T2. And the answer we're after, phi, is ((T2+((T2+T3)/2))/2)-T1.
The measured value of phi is -1.0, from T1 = 10.25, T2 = 9.331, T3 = 9.071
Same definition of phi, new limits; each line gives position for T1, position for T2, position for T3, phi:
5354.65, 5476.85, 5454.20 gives -0.6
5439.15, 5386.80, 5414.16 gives 0.1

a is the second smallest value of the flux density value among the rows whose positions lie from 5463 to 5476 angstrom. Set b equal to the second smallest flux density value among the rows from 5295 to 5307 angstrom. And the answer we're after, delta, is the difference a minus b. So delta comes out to 1.1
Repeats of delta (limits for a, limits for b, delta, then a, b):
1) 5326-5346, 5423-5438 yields -2.0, 7.738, 9.704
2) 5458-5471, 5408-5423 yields -0.3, 9.44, 9.712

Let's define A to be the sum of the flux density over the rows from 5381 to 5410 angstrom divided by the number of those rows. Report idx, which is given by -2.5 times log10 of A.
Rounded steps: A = 9.5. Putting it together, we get -2.44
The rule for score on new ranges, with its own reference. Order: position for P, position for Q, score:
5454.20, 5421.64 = 0.16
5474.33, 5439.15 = 0.05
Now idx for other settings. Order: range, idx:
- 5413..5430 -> -2.56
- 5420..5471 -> -2.48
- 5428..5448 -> -2.48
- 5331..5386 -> -2.44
